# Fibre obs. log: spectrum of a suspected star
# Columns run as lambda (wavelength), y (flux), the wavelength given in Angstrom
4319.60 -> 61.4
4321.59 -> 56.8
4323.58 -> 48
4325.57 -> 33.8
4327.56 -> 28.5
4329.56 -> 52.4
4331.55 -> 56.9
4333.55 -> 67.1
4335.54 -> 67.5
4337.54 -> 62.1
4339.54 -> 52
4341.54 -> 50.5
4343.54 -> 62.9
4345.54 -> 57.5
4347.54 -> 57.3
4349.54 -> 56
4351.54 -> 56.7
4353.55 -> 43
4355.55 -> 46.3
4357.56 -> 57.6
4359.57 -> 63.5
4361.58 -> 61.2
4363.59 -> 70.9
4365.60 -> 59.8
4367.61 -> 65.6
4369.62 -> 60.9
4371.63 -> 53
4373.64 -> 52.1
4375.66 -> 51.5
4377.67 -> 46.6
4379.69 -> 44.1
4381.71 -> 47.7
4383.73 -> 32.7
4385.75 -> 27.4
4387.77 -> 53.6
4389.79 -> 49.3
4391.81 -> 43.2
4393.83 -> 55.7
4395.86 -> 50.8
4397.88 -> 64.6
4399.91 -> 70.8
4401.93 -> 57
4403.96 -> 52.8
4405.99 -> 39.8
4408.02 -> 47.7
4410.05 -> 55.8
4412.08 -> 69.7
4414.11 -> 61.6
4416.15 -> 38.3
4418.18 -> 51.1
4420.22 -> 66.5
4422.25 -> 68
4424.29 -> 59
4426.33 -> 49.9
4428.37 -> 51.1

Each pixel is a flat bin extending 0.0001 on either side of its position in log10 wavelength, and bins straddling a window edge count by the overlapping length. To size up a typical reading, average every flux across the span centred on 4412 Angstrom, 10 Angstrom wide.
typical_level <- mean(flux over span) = 55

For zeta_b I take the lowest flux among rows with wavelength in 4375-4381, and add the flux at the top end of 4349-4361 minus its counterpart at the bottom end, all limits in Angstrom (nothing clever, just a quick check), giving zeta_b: 52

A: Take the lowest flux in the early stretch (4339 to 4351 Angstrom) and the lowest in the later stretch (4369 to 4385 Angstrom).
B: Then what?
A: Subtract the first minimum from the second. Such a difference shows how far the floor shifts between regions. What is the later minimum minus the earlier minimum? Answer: -18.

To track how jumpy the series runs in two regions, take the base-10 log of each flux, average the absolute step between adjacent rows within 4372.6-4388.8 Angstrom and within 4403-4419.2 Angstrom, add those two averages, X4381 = 0.20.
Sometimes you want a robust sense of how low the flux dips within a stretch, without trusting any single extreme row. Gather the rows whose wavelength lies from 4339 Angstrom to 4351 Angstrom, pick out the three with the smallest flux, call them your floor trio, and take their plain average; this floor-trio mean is 53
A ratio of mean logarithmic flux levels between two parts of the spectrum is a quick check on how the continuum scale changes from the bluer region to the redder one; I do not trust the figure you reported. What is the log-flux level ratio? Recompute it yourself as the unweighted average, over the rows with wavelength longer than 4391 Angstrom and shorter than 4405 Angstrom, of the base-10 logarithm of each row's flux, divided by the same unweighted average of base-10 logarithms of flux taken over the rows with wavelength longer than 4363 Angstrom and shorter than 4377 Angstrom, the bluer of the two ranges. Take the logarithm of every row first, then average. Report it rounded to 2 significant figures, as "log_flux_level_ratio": 0.99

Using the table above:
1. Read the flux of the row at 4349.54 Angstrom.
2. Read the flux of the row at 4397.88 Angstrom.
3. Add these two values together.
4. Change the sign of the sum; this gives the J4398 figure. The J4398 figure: -121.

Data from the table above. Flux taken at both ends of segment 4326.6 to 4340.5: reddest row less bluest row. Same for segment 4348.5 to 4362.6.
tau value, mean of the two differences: 14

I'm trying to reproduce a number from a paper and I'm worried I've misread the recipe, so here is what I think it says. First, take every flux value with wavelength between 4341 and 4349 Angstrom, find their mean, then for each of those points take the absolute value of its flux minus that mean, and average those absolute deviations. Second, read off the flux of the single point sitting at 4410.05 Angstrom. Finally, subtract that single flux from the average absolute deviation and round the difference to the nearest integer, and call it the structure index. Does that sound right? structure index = -53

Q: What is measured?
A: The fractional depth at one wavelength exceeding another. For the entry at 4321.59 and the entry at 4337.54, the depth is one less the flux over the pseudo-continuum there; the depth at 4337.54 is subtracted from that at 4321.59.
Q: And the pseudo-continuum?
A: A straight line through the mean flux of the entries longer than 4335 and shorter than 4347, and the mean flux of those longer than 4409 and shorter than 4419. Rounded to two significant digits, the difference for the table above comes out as 0.10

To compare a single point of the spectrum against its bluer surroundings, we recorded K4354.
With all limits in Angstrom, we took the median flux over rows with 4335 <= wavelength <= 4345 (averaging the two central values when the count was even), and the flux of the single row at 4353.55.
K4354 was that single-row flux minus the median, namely -19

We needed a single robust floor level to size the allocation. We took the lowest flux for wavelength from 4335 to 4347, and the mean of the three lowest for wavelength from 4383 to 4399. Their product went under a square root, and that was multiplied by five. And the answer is 208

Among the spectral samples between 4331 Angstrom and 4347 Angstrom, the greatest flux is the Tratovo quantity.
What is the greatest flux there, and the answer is 67.5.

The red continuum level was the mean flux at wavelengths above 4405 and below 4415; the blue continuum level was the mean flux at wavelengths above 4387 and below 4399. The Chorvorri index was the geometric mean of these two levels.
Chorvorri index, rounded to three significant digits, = 53.9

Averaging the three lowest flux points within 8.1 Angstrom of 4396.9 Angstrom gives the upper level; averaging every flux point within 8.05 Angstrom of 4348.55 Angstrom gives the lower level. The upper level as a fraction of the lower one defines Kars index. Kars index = 0.89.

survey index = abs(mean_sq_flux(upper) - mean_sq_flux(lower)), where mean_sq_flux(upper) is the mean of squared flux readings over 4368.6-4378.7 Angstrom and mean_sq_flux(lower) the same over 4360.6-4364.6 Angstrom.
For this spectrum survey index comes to 1575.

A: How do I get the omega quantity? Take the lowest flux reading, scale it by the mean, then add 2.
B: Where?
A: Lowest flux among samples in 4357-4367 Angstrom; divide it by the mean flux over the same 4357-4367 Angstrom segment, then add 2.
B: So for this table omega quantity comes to 2.92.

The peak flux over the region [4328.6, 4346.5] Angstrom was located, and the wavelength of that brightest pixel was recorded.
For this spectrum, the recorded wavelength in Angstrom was 4335.54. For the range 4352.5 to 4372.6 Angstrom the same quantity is 4363.59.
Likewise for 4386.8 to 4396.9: 4393.83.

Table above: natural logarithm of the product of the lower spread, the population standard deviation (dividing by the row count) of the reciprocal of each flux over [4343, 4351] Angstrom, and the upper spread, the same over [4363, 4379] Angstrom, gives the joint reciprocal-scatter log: -13.3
